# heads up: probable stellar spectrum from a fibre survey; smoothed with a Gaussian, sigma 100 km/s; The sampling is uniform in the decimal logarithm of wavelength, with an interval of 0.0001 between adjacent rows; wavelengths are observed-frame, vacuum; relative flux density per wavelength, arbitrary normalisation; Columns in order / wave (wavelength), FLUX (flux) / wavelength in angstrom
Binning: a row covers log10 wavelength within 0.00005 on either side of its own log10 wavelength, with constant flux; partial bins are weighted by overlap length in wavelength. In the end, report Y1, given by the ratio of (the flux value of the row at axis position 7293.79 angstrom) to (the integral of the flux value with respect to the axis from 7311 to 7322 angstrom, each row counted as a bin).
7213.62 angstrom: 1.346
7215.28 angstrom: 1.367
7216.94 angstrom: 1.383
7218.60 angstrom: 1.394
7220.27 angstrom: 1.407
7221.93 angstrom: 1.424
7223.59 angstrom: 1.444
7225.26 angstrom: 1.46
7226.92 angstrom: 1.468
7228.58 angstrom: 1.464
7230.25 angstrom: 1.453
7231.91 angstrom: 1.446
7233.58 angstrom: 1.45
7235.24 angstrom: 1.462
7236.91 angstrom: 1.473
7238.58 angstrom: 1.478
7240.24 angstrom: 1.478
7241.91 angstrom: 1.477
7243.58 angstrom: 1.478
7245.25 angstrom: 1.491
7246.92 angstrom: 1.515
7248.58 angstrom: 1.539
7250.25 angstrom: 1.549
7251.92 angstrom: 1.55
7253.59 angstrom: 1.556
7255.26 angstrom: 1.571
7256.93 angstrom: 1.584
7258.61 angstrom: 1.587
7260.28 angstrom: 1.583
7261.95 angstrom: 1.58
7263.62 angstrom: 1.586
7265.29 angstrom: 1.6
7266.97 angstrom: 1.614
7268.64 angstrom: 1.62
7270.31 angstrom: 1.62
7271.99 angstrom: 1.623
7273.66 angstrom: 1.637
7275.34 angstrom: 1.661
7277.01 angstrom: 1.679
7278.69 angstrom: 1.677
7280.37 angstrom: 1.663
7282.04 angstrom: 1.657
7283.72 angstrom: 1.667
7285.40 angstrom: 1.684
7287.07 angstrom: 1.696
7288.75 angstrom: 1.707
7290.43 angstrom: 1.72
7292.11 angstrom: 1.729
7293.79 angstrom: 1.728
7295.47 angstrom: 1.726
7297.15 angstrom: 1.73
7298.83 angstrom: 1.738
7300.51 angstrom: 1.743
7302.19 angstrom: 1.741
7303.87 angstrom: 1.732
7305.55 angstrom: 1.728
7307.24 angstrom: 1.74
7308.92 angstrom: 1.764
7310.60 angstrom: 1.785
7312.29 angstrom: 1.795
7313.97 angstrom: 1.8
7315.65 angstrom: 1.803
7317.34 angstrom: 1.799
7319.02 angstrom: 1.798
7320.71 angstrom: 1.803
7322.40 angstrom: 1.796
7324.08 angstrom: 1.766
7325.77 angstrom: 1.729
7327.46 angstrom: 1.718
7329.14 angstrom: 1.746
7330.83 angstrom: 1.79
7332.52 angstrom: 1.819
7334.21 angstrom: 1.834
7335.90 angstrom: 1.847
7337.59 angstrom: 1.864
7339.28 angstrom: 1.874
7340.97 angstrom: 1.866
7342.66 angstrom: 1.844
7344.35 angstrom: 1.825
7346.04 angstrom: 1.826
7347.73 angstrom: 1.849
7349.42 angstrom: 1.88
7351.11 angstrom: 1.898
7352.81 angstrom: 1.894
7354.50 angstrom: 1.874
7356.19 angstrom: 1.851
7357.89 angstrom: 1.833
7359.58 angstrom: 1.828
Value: 0.087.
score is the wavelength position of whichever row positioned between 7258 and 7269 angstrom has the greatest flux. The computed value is 7268.64 angstrom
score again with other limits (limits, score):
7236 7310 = 7308.92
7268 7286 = 7285.40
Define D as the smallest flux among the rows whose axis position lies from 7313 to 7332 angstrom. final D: 1.718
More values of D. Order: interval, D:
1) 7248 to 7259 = 1.539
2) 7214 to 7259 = 1.367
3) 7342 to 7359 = 1.825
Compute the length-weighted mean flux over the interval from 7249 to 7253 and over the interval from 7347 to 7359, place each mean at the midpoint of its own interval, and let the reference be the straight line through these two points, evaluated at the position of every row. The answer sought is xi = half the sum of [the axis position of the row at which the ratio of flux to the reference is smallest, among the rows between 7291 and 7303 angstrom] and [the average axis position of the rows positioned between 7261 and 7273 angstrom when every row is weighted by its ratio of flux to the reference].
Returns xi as 7284.6 angstrom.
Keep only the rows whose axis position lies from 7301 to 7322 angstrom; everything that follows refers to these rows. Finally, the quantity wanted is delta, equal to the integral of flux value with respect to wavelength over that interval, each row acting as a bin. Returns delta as 37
